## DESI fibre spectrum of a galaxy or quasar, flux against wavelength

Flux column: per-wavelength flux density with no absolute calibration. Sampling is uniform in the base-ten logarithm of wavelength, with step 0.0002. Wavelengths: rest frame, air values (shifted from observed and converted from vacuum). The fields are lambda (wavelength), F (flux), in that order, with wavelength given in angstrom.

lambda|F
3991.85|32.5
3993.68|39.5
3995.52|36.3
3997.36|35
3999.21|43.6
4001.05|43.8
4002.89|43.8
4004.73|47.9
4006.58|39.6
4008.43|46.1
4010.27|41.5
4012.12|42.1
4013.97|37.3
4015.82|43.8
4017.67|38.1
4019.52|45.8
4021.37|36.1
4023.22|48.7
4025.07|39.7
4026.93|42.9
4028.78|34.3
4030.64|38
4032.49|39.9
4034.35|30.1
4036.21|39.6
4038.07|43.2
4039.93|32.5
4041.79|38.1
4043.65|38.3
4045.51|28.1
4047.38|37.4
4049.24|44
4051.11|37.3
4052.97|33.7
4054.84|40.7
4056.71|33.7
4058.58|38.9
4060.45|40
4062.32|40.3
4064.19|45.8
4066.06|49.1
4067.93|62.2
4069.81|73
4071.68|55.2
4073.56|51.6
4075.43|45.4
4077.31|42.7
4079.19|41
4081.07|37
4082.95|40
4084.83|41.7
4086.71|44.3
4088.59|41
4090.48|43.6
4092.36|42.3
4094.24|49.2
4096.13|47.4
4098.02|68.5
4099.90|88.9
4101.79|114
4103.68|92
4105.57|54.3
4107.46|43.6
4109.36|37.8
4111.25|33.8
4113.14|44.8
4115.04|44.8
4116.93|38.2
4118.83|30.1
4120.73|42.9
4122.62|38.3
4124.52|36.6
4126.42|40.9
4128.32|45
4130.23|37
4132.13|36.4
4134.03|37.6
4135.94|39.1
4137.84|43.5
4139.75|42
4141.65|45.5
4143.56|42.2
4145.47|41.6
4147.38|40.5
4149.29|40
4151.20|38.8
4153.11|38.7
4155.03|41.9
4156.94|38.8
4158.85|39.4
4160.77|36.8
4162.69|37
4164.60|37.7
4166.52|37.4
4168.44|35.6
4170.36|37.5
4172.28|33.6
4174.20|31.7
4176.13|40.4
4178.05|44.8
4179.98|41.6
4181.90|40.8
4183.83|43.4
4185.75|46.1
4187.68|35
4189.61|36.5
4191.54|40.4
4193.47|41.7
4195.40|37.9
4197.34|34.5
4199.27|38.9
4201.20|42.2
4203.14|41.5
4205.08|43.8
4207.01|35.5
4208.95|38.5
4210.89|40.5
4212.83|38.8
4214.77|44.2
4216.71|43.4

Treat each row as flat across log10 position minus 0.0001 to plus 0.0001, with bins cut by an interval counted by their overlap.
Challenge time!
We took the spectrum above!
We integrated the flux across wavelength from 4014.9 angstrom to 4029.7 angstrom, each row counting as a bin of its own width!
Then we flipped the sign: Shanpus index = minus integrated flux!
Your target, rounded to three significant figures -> -610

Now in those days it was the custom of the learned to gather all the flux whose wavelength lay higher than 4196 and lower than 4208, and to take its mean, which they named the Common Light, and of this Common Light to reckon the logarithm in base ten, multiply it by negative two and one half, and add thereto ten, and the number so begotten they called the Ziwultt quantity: 6.01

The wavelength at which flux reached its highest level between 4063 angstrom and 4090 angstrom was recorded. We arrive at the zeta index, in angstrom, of 4069.81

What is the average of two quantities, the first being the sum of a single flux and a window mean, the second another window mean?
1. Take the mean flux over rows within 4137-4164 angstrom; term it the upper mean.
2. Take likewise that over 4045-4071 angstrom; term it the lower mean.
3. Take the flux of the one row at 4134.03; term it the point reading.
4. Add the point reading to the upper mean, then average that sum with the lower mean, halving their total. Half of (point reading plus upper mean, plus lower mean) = 61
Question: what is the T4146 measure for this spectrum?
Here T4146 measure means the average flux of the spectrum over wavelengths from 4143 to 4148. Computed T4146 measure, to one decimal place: 41.4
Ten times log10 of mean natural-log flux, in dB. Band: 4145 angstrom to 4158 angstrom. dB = 5.67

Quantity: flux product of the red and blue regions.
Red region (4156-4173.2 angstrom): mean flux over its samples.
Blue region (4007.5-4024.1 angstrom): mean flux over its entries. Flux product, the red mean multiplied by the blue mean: 1564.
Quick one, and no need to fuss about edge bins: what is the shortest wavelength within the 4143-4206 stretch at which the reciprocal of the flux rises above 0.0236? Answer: 4143.56 angstrom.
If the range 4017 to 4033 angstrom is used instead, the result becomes 4017.67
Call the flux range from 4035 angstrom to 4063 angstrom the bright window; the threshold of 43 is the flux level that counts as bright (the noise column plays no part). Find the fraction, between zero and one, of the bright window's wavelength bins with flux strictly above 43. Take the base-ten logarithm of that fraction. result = -0.9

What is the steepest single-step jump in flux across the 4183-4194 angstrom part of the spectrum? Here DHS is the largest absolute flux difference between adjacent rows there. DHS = 11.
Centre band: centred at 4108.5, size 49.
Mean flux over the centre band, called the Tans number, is 49.1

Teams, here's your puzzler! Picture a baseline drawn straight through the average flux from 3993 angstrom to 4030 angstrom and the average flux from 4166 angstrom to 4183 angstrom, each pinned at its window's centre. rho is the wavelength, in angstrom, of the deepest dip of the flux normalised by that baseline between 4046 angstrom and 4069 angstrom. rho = 4052.97 angstrom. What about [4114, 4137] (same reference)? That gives 4118.83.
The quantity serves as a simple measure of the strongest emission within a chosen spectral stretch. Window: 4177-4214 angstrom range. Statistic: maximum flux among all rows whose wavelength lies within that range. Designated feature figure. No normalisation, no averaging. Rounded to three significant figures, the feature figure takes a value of 46.1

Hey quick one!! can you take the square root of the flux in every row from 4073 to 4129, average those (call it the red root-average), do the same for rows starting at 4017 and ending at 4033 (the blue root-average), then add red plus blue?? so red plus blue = 13.2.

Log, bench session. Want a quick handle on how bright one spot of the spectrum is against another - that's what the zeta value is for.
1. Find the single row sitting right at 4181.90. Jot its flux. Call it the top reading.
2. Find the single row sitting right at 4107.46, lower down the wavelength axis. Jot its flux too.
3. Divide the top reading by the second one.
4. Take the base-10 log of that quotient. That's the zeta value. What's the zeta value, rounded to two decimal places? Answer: -0.03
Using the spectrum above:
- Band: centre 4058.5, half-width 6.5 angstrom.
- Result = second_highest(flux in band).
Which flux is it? 40.7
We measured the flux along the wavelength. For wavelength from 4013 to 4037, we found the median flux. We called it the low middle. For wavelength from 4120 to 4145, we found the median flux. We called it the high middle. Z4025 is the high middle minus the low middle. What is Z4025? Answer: 1.3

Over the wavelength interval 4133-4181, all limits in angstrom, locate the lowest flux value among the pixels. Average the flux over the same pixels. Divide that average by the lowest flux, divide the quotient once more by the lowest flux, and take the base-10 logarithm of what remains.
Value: -1.41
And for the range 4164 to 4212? -1.41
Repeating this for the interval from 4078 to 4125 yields -1.26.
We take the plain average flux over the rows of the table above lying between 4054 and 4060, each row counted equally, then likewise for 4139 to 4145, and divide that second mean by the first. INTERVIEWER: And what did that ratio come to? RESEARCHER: 1.14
